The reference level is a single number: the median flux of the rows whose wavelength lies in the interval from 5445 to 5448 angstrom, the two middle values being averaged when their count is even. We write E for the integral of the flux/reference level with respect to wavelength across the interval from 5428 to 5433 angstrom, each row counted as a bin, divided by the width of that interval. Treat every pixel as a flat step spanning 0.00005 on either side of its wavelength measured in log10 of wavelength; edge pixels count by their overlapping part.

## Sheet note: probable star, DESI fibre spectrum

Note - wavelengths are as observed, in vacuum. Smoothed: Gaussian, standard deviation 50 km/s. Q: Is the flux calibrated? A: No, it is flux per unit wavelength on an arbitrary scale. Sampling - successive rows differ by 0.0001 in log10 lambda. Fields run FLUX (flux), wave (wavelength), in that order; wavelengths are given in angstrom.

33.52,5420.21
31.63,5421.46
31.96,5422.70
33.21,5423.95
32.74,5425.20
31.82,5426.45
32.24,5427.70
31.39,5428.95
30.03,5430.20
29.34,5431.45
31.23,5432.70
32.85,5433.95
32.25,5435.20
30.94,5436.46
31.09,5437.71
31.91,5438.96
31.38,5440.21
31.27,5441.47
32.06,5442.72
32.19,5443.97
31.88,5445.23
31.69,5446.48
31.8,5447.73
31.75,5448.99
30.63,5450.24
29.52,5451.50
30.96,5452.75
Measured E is 0.961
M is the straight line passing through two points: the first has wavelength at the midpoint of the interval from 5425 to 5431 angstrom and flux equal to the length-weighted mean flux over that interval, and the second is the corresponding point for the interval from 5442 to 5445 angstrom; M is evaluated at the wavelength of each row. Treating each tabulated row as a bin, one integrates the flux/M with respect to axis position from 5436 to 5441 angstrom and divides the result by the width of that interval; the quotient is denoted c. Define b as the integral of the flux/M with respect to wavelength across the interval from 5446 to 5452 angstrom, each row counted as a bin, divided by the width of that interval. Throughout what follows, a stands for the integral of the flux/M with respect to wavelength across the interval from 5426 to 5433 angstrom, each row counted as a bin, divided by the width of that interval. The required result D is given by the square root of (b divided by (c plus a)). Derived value 0.700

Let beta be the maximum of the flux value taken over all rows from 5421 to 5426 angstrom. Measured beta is 33.21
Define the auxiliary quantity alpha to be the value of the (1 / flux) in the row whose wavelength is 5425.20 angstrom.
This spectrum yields 0.0305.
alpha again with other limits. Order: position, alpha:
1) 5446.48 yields 0.0316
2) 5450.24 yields 0.0326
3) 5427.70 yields 0.0310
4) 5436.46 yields 0.0323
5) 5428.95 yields 0.0319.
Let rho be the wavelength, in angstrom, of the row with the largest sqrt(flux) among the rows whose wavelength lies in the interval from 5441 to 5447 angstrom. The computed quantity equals 5443.97 angstrom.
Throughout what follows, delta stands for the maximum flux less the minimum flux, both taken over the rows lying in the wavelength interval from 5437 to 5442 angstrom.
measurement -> 0.8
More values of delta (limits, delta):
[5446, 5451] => 1.2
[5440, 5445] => 0.9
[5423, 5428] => 1.4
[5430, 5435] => 3.5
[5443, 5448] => 0.5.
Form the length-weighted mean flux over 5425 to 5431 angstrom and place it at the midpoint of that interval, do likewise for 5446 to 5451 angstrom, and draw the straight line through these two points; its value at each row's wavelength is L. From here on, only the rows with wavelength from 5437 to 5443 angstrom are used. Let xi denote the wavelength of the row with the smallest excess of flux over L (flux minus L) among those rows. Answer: 5437.71 angstrom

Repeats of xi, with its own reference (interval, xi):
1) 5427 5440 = 5431.45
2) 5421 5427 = 5421.46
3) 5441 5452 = 5451.50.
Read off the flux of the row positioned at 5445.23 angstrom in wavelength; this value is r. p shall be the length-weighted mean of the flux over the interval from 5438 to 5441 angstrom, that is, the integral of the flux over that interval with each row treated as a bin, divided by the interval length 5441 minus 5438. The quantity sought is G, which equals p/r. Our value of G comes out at 0.99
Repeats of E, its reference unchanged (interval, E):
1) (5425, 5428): 1.012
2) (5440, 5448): 0.999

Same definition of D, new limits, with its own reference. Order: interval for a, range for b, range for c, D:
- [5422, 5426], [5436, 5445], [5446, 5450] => 0.699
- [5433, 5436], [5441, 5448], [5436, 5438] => 0.706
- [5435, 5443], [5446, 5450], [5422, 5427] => 0.697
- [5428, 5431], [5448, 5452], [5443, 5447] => 0.695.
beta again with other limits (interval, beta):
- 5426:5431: 32.24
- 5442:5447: 32.19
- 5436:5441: 31.91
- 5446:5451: 31.8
